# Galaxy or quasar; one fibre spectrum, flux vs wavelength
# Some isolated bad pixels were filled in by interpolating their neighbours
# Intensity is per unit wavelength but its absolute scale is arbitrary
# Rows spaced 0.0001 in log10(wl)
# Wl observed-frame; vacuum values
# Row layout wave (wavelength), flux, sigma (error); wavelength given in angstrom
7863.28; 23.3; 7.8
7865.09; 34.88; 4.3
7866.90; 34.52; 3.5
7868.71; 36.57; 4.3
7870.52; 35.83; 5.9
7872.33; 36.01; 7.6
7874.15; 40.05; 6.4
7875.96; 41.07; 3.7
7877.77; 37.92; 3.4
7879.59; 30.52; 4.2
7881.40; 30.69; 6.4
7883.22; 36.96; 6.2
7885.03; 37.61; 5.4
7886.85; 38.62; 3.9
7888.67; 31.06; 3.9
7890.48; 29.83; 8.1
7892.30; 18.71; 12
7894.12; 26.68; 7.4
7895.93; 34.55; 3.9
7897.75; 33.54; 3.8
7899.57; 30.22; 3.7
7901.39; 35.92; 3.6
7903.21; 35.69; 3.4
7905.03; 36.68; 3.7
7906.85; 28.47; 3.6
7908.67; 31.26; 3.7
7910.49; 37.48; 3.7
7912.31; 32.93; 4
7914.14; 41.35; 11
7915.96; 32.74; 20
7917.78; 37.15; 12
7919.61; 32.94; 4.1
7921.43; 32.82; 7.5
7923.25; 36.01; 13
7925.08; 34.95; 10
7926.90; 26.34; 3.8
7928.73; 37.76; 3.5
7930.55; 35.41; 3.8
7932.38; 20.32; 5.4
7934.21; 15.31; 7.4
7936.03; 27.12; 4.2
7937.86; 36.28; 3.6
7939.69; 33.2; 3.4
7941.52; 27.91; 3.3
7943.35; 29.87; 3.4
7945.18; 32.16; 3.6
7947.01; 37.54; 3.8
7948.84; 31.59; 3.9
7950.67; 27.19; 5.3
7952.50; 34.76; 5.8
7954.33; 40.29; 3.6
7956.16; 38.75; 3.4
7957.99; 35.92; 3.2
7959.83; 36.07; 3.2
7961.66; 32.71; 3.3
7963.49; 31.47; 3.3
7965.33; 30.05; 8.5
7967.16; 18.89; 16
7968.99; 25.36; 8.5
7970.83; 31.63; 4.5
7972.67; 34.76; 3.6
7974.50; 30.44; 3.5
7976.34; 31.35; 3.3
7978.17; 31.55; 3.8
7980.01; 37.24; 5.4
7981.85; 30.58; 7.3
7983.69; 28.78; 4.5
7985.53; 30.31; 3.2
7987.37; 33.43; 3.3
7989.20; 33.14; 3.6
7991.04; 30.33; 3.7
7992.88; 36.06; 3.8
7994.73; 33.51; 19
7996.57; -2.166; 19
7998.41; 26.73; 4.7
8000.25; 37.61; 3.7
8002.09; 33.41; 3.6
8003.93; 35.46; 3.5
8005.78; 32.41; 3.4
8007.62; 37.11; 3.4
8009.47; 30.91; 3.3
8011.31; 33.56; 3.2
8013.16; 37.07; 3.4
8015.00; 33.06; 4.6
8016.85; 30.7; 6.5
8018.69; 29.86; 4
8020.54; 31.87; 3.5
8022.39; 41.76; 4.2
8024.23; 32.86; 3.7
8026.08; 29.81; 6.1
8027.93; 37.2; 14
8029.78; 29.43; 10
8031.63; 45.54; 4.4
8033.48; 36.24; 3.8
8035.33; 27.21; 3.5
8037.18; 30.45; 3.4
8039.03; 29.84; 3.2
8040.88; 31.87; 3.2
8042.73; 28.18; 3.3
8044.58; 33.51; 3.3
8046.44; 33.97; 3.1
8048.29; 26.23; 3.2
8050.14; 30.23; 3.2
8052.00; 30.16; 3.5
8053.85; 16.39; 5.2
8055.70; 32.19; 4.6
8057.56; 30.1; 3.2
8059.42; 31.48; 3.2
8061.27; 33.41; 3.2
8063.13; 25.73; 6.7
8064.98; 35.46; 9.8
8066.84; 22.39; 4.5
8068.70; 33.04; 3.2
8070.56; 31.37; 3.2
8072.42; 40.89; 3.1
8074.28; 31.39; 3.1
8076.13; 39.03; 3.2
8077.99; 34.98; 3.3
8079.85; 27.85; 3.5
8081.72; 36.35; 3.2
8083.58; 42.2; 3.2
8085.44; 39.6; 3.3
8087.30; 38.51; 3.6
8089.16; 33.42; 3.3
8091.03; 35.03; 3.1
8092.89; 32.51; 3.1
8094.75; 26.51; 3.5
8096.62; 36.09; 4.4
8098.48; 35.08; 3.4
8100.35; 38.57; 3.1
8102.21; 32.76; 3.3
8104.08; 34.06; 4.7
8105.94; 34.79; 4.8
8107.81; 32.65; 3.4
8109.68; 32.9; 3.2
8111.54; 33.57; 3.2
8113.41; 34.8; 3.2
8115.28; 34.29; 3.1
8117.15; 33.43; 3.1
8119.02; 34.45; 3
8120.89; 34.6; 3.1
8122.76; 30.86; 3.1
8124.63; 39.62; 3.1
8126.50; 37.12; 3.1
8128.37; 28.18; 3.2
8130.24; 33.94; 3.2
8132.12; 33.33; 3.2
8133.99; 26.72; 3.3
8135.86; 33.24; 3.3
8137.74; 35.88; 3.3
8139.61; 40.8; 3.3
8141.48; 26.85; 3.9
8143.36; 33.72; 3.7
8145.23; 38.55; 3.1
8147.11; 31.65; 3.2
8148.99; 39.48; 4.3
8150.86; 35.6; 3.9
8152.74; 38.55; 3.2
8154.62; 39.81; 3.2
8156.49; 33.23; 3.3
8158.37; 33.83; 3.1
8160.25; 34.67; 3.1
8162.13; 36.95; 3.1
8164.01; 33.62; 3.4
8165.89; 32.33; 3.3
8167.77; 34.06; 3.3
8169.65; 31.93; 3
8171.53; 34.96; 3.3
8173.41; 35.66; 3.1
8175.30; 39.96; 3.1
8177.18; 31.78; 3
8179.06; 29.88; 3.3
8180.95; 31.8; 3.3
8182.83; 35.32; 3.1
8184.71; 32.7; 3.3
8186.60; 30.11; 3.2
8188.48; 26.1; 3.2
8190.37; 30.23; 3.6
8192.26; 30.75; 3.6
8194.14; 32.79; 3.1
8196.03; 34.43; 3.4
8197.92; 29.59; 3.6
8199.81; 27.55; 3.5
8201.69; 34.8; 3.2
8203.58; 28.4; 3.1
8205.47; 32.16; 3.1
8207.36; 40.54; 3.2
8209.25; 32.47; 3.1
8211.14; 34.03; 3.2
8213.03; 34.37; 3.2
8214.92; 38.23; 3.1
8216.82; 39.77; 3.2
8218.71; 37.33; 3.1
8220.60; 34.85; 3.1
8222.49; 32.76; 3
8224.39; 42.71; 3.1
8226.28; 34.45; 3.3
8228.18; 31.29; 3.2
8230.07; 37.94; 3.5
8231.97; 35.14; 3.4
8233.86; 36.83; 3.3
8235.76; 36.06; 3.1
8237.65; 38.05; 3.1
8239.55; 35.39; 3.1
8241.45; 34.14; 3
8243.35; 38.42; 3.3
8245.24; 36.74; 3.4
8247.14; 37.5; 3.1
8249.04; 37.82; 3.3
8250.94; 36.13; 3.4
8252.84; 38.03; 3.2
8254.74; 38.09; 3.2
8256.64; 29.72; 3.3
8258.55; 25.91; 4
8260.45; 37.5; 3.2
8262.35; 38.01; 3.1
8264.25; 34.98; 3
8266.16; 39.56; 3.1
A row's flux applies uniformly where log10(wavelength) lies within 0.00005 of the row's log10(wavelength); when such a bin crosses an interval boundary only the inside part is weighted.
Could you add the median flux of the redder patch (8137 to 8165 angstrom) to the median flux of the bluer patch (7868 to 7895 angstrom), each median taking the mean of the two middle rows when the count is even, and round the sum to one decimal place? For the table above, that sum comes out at 71.6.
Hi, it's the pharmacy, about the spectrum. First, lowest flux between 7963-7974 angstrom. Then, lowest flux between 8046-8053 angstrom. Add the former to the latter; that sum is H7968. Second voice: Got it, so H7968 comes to 45.1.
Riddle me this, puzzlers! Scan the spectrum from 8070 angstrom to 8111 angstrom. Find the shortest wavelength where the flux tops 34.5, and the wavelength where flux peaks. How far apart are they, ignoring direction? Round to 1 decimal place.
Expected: 11.2 angstrom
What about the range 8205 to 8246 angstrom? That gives 17.0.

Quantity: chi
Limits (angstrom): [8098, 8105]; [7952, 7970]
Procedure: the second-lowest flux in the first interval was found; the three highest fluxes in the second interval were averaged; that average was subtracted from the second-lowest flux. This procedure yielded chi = -4.3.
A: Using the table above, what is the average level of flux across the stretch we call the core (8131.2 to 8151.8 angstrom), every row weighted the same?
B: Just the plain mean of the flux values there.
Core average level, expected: 34.2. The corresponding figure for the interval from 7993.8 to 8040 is 32.1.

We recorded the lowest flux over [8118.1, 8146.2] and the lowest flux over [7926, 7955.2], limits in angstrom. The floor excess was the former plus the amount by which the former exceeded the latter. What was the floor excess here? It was 38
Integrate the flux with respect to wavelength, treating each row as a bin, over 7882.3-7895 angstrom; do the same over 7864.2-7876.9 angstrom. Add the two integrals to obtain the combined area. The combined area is 868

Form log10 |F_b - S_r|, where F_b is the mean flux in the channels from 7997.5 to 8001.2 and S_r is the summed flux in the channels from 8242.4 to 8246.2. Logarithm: 1.63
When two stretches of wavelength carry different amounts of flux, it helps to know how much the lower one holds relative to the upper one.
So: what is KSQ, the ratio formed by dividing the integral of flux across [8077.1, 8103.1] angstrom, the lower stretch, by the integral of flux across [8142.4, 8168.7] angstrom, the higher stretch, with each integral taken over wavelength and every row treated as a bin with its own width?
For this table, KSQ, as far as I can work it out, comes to 0.98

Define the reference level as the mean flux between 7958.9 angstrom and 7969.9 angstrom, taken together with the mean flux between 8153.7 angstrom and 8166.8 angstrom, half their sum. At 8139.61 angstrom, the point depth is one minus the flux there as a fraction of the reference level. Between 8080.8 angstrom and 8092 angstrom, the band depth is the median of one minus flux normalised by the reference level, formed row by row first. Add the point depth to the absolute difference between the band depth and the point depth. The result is -0.169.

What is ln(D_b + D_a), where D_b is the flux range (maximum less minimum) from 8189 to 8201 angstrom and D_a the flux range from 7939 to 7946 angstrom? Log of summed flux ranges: 2.50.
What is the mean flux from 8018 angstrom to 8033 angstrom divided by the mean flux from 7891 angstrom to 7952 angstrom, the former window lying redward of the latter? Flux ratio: 1.10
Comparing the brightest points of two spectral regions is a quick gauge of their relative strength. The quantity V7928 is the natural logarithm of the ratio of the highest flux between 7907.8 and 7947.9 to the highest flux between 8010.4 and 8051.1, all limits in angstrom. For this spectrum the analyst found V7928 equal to -0.10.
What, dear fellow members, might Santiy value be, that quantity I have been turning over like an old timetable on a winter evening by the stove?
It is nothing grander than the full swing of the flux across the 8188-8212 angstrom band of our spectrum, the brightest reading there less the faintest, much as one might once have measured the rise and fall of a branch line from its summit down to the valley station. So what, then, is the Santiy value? 14.4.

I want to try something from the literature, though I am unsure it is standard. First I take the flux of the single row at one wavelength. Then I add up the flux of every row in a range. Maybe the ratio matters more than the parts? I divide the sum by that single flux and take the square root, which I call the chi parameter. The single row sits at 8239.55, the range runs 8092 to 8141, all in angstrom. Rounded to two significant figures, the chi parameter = 5.0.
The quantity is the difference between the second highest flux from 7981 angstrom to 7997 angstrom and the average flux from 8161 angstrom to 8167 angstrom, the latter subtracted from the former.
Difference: -0.8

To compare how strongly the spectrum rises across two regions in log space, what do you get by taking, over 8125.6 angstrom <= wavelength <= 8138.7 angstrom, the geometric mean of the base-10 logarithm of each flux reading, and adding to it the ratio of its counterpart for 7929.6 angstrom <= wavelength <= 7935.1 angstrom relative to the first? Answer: 2.397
